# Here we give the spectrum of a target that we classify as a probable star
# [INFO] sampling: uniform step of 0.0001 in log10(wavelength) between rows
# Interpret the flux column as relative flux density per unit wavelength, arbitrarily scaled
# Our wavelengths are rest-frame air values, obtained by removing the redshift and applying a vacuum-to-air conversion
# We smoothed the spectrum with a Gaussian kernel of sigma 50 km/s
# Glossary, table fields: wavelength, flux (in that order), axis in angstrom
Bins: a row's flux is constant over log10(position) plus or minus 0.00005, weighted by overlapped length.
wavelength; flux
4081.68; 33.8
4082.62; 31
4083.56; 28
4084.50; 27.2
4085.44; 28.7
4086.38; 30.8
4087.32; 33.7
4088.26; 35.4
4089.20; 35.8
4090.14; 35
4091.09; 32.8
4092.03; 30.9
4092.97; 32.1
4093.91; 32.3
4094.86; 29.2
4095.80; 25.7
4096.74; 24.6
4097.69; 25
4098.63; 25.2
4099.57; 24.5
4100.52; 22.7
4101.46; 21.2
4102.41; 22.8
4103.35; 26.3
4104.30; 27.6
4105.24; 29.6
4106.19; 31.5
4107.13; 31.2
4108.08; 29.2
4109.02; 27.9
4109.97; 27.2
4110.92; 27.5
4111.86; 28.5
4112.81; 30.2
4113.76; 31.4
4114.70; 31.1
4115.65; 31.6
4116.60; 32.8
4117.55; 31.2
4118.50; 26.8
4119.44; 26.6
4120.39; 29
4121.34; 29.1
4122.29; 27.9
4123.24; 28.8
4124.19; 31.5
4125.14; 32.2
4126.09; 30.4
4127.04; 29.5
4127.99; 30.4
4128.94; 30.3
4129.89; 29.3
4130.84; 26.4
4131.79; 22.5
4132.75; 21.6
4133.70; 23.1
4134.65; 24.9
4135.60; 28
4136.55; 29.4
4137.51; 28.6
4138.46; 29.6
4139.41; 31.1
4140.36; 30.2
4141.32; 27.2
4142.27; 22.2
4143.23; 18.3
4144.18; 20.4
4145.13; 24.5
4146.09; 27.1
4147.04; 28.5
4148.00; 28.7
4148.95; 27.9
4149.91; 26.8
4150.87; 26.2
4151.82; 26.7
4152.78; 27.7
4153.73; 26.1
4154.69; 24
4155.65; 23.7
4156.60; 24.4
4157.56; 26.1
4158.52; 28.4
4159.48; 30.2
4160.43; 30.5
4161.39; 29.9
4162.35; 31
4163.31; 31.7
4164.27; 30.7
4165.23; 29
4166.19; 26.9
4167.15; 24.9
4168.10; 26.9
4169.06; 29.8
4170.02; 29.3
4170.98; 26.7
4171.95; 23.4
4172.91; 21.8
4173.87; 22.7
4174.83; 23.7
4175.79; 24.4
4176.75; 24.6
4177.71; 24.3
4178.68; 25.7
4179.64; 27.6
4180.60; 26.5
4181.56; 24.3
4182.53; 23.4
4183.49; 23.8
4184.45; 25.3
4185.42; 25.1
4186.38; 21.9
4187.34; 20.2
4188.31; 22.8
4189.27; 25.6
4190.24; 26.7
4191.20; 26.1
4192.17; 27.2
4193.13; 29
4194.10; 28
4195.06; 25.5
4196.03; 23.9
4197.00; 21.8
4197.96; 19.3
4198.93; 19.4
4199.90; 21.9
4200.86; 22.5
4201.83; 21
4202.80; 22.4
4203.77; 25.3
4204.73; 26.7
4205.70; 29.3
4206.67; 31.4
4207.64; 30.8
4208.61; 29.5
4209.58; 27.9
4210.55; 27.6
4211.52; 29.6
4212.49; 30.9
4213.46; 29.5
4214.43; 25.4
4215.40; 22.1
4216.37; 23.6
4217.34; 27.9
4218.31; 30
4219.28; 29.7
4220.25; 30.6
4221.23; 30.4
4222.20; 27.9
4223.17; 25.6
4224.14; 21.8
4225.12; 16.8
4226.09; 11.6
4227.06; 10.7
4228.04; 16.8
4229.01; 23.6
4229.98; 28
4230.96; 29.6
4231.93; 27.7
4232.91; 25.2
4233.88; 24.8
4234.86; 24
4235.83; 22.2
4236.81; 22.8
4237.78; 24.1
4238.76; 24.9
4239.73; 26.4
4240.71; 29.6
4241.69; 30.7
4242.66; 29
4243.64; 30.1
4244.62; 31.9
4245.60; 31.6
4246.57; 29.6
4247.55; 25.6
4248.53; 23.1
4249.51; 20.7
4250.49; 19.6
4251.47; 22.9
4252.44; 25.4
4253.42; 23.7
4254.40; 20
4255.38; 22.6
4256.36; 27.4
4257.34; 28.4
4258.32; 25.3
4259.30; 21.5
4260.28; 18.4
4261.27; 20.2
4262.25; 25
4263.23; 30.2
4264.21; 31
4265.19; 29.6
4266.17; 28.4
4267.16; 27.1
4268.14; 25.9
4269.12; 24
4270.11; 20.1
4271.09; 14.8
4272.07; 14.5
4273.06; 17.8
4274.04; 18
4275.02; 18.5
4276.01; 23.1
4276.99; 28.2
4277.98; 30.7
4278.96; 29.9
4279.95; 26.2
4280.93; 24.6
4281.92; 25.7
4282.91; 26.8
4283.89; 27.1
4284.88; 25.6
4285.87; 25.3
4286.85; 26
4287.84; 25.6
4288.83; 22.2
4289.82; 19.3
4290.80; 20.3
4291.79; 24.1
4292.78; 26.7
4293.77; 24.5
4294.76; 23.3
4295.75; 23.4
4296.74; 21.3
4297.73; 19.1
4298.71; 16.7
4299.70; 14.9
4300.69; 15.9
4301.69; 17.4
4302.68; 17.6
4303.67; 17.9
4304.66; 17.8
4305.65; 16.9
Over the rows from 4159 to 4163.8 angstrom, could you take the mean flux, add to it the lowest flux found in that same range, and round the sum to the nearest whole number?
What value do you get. 61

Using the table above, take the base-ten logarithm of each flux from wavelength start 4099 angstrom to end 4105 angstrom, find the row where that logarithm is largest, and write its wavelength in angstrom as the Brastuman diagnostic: 4104.30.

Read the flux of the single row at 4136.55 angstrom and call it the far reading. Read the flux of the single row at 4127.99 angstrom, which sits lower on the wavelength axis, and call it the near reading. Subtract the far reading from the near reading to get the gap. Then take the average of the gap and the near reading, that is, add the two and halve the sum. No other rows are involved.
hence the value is 16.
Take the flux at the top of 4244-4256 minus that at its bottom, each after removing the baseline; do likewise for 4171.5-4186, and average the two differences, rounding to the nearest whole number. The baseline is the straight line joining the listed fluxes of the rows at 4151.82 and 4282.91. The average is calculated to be -4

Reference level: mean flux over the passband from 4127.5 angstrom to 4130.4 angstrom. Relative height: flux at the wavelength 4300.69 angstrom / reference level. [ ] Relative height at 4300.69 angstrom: 0.53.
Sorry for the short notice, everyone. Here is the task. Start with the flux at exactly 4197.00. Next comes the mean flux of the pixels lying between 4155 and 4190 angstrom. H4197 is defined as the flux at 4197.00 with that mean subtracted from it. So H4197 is -4.2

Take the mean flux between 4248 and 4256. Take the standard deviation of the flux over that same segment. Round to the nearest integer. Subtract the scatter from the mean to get 20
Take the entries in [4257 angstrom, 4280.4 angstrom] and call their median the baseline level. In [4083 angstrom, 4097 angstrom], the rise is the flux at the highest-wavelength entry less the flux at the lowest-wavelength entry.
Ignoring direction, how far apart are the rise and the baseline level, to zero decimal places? 29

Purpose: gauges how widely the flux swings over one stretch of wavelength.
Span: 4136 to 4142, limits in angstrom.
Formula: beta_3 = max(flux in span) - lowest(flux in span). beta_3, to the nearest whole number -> 4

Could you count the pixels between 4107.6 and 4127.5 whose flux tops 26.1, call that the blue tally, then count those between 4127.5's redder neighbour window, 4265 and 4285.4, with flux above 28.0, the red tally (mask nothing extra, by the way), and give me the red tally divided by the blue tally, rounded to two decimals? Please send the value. 0.24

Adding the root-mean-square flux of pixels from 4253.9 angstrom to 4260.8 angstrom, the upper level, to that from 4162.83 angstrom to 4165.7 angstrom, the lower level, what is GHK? 54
